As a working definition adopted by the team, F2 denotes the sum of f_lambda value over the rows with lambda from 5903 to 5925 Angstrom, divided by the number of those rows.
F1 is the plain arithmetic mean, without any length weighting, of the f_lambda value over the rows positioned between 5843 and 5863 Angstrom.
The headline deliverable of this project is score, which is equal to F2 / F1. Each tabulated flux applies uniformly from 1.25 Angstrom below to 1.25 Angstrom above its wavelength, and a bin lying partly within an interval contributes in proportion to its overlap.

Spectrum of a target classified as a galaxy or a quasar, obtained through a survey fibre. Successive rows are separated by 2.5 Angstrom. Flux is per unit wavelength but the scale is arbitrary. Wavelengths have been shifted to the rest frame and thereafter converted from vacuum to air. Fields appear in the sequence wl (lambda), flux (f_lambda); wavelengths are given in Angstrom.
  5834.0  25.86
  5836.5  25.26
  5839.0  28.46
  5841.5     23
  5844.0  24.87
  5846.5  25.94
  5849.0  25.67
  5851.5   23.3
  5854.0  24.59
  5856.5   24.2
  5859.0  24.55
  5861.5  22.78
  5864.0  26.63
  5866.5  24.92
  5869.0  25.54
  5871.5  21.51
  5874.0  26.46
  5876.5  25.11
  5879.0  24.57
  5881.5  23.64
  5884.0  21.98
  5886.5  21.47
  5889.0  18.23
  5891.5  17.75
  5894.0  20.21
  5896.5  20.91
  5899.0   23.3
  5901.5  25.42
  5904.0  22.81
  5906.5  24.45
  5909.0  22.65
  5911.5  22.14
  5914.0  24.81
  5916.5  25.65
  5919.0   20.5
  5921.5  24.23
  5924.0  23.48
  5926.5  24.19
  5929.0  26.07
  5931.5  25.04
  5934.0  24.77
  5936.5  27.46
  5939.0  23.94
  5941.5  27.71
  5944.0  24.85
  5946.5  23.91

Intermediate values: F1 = 24.5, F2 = 23.4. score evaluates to 0.96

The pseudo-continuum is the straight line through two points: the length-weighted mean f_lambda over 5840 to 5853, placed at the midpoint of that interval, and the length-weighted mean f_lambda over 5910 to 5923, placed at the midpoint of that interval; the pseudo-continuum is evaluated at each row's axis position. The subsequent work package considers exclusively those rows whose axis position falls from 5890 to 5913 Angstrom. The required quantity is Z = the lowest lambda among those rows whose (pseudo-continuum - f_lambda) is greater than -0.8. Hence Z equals 5891.5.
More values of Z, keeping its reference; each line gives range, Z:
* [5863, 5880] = 5866.5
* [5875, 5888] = 5879.0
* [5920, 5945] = 5924.0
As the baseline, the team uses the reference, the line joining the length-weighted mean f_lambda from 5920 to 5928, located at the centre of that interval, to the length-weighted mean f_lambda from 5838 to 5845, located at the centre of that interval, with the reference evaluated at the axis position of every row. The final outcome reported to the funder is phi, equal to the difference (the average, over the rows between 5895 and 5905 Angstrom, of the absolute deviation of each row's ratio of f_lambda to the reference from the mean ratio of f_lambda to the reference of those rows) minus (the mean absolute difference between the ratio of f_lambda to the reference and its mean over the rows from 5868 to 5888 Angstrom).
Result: -0.013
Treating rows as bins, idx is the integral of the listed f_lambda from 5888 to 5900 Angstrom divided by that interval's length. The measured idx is 20.1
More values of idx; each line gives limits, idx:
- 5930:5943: 25.8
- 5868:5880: 24.6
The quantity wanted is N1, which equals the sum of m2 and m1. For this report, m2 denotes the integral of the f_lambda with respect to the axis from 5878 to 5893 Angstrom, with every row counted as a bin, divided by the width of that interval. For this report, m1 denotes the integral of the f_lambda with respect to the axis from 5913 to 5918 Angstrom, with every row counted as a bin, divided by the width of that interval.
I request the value 46.2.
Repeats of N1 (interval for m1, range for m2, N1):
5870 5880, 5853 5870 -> 49.2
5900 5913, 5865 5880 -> 48.2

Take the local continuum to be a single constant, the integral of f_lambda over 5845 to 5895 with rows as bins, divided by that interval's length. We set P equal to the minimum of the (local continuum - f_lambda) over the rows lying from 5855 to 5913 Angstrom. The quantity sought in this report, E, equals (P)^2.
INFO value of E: 9.9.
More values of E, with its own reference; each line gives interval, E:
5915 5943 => 17.9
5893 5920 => 4.7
